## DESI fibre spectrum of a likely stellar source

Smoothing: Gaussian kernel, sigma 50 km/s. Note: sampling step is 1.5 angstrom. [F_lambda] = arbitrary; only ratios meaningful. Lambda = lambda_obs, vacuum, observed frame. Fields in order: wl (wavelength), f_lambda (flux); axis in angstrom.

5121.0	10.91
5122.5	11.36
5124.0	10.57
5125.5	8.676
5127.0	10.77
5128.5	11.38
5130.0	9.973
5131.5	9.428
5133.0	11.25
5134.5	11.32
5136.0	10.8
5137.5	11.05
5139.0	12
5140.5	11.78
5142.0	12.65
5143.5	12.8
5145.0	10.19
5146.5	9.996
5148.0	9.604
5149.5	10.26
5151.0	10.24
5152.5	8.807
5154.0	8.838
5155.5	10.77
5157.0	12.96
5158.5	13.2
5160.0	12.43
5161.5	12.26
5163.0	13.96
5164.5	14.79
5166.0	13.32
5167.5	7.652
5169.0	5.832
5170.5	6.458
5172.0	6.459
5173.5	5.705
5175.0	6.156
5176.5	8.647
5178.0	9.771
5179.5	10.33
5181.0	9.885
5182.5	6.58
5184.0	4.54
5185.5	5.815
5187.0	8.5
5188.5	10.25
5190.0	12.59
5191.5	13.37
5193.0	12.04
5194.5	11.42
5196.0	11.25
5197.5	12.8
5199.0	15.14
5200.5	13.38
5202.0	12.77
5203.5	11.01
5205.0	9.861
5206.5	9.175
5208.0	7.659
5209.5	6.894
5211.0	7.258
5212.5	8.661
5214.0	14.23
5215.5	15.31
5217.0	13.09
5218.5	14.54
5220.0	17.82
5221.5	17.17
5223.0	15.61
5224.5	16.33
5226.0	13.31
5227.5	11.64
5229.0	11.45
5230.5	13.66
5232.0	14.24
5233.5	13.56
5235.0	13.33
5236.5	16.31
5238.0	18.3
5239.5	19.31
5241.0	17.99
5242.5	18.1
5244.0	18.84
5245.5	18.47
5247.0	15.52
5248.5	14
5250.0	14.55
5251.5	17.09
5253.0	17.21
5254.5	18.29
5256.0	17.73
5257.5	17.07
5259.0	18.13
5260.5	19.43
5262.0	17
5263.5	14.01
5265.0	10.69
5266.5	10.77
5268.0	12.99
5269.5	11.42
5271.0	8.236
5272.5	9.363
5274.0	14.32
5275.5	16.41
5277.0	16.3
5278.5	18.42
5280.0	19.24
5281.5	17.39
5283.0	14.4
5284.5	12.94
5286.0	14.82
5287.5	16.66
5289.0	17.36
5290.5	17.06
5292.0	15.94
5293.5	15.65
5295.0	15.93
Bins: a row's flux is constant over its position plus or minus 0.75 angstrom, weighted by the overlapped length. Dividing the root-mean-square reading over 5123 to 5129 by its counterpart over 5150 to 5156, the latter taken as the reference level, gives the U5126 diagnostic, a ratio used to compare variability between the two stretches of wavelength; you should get 1.1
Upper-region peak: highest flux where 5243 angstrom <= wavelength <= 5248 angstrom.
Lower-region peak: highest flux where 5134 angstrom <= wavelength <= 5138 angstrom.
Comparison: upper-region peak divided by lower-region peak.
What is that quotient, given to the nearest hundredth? 1.66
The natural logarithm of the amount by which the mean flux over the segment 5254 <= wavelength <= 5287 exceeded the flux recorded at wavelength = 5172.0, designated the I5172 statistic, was 2.14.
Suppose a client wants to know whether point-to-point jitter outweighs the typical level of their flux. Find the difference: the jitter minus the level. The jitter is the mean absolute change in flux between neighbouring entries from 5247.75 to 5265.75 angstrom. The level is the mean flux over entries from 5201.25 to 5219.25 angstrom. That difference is -9.4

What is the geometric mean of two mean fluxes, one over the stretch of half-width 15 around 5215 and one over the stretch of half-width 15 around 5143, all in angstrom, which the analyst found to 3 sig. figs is 11.6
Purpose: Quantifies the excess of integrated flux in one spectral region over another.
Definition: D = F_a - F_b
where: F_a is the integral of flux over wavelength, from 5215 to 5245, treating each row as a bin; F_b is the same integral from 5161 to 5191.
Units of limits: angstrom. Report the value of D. 196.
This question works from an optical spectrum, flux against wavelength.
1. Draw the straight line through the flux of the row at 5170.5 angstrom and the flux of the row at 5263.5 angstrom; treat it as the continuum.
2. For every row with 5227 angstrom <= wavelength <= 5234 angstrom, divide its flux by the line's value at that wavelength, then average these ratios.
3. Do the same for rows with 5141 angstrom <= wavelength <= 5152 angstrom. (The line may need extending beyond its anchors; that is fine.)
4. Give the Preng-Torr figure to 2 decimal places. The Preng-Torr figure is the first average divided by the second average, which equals 0.47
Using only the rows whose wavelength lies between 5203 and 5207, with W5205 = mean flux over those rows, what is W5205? 10.0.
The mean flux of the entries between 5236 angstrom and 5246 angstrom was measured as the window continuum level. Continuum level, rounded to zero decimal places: 18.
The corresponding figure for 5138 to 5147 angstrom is 12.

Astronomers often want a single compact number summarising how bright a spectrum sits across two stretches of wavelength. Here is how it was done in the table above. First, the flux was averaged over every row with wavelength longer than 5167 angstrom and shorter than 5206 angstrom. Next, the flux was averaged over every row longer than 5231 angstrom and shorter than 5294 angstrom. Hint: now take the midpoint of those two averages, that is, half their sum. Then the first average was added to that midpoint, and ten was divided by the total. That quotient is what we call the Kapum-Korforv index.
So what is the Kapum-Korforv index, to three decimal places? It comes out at 0.451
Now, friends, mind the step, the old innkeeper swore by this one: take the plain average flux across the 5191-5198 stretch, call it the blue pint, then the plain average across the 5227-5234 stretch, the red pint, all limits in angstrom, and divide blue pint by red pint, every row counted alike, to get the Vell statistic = 0.94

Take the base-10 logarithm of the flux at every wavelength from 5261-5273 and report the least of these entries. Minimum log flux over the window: 0.92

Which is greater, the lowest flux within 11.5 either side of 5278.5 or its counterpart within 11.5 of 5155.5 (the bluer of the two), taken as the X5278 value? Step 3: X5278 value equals 8.8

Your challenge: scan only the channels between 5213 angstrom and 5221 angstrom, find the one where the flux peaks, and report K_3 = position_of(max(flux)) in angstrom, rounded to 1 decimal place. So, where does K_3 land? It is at 5220.0 angstrom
